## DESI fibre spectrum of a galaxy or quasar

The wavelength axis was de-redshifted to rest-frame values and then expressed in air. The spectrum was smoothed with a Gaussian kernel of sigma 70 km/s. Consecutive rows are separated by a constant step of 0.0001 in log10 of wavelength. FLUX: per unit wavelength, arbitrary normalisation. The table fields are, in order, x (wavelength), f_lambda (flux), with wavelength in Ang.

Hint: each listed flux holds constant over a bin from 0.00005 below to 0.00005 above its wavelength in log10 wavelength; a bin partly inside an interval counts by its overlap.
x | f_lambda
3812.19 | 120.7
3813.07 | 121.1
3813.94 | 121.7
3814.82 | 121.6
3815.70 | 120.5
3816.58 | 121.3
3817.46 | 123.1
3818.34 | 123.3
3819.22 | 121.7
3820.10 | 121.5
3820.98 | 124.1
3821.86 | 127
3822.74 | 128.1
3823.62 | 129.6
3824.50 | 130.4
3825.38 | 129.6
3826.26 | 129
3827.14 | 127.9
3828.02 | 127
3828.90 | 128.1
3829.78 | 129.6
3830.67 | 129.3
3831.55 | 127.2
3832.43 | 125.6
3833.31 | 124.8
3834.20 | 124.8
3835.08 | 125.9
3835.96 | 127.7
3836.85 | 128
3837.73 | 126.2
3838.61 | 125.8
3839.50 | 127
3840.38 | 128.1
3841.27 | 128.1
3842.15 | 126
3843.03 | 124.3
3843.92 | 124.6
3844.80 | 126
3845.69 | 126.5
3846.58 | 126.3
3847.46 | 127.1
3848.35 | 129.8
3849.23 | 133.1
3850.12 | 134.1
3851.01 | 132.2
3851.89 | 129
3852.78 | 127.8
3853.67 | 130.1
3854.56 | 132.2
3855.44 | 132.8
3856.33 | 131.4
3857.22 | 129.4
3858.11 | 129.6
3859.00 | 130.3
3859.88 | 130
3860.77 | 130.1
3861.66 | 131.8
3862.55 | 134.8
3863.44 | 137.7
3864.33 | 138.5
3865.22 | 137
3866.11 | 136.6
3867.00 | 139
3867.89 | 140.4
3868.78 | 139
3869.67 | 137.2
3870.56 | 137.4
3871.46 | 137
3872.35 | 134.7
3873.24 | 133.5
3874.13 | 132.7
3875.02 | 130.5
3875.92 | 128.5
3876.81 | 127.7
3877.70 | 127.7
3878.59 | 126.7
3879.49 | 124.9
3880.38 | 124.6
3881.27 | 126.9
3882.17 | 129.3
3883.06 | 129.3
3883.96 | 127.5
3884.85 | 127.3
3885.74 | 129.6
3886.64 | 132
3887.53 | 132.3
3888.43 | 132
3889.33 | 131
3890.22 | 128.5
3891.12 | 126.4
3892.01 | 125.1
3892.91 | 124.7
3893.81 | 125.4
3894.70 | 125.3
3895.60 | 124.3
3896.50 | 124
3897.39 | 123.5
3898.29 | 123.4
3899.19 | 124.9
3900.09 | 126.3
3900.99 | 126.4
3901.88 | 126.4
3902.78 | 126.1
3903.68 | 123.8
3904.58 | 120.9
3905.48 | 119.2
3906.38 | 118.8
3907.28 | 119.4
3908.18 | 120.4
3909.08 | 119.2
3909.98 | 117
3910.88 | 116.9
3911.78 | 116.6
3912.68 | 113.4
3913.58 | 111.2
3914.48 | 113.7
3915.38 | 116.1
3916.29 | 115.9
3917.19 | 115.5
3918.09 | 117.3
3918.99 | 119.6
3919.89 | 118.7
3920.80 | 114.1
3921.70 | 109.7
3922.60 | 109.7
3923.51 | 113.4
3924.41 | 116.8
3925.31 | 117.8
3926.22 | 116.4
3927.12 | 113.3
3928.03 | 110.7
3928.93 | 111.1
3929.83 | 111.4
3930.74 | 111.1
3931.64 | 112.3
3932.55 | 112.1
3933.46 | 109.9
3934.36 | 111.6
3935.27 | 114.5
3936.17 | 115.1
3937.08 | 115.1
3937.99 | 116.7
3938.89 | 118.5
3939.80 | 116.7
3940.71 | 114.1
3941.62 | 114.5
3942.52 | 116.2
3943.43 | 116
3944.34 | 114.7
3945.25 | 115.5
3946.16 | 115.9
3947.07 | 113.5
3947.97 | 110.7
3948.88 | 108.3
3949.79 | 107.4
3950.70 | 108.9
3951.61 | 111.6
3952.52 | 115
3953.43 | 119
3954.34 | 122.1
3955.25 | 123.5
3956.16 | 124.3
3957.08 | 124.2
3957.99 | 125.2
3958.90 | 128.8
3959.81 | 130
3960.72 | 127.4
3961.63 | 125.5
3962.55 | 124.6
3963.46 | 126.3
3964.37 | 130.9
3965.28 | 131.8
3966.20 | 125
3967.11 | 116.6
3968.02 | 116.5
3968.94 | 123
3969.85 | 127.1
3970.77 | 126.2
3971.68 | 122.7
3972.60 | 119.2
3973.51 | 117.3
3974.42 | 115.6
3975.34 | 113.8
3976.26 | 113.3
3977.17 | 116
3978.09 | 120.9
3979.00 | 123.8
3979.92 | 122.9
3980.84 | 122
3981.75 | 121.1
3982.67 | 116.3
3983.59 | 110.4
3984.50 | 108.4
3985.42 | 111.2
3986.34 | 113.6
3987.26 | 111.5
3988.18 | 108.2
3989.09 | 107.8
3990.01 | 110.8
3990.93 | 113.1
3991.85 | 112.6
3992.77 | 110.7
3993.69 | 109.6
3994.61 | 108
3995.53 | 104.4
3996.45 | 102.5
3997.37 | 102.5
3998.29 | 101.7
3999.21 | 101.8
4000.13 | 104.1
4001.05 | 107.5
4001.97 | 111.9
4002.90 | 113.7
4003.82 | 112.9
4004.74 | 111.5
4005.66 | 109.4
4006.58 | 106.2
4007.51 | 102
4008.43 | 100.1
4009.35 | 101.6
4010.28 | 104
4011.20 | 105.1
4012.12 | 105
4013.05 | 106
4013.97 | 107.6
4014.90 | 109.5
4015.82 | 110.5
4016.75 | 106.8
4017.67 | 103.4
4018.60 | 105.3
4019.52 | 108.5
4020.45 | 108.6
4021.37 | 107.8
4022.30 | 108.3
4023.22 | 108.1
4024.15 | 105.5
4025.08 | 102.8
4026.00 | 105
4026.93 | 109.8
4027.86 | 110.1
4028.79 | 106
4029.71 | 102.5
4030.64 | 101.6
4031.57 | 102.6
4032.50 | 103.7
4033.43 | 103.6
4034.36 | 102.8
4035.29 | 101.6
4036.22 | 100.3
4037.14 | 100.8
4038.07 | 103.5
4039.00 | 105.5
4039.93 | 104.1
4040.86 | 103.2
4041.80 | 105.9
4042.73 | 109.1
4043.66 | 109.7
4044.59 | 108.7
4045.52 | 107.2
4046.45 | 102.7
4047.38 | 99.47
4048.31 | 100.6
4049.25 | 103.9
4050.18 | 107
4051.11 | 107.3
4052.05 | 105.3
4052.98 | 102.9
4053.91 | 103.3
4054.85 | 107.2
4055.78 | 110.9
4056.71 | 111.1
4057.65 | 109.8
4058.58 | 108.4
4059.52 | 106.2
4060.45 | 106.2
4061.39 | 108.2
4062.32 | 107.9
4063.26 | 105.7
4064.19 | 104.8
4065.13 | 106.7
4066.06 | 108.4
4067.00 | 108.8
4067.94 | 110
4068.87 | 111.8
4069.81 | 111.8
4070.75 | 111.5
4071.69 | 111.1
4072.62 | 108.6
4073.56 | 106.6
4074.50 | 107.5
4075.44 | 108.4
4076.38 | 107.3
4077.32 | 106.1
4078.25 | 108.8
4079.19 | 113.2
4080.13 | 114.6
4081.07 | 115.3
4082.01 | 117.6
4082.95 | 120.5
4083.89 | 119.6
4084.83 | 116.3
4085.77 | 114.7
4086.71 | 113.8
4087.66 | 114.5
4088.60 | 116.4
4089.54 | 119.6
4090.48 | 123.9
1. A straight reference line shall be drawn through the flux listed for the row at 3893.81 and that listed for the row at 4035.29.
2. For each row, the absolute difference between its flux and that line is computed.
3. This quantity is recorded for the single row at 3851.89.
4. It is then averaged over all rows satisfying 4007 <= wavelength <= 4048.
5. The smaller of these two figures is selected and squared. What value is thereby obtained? 10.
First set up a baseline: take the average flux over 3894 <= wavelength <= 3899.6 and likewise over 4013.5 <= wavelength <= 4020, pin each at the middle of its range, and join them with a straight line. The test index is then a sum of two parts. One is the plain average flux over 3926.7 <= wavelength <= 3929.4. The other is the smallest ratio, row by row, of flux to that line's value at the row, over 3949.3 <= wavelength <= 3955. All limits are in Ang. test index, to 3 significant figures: 113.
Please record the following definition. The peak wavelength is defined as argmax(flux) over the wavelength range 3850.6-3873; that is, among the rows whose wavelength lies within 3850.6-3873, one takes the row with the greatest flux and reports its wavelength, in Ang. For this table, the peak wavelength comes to 3867.89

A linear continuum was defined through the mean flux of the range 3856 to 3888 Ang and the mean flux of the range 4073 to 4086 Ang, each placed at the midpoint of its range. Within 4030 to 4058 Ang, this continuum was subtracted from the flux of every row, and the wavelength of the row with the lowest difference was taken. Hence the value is 4036.22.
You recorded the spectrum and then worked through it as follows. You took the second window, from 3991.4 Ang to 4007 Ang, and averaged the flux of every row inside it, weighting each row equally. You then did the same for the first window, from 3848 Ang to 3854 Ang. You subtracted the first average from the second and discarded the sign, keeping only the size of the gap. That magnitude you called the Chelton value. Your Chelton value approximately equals 23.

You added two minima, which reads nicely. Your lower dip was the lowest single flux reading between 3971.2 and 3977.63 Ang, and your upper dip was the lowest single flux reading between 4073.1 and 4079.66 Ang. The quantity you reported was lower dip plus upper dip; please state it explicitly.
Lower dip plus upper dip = 219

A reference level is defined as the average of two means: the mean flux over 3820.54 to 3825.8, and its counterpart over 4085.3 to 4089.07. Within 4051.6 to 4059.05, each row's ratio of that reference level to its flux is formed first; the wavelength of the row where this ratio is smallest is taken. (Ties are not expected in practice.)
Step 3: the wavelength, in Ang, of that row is 4056.71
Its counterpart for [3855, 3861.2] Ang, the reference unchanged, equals 3855.44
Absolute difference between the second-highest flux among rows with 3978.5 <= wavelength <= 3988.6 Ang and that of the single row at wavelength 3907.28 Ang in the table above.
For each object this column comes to 3.5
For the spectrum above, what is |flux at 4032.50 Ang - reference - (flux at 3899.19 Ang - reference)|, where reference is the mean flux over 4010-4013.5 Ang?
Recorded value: 21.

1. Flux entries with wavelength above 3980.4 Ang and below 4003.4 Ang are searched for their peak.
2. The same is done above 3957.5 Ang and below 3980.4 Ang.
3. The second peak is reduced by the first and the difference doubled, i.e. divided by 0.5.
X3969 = 20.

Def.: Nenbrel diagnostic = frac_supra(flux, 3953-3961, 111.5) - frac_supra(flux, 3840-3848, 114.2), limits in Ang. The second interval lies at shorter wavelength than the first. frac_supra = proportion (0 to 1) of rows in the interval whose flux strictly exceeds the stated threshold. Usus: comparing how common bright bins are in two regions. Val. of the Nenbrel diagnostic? 0.0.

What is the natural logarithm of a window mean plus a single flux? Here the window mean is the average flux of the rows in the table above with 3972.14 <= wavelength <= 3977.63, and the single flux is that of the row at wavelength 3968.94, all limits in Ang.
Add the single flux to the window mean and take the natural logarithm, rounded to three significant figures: 5.48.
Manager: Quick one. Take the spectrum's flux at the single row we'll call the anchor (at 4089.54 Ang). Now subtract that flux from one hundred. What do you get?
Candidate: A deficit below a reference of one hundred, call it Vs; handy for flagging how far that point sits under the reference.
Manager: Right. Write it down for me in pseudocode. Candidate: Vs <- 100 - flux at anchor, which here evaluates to -20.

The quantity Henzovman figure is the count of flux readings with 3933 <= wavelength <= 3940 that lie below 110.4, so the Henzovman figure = 1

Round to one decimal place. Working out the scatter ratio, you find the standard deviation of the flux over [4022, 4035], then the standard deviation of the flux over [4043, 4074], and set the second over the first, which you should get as 1.1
